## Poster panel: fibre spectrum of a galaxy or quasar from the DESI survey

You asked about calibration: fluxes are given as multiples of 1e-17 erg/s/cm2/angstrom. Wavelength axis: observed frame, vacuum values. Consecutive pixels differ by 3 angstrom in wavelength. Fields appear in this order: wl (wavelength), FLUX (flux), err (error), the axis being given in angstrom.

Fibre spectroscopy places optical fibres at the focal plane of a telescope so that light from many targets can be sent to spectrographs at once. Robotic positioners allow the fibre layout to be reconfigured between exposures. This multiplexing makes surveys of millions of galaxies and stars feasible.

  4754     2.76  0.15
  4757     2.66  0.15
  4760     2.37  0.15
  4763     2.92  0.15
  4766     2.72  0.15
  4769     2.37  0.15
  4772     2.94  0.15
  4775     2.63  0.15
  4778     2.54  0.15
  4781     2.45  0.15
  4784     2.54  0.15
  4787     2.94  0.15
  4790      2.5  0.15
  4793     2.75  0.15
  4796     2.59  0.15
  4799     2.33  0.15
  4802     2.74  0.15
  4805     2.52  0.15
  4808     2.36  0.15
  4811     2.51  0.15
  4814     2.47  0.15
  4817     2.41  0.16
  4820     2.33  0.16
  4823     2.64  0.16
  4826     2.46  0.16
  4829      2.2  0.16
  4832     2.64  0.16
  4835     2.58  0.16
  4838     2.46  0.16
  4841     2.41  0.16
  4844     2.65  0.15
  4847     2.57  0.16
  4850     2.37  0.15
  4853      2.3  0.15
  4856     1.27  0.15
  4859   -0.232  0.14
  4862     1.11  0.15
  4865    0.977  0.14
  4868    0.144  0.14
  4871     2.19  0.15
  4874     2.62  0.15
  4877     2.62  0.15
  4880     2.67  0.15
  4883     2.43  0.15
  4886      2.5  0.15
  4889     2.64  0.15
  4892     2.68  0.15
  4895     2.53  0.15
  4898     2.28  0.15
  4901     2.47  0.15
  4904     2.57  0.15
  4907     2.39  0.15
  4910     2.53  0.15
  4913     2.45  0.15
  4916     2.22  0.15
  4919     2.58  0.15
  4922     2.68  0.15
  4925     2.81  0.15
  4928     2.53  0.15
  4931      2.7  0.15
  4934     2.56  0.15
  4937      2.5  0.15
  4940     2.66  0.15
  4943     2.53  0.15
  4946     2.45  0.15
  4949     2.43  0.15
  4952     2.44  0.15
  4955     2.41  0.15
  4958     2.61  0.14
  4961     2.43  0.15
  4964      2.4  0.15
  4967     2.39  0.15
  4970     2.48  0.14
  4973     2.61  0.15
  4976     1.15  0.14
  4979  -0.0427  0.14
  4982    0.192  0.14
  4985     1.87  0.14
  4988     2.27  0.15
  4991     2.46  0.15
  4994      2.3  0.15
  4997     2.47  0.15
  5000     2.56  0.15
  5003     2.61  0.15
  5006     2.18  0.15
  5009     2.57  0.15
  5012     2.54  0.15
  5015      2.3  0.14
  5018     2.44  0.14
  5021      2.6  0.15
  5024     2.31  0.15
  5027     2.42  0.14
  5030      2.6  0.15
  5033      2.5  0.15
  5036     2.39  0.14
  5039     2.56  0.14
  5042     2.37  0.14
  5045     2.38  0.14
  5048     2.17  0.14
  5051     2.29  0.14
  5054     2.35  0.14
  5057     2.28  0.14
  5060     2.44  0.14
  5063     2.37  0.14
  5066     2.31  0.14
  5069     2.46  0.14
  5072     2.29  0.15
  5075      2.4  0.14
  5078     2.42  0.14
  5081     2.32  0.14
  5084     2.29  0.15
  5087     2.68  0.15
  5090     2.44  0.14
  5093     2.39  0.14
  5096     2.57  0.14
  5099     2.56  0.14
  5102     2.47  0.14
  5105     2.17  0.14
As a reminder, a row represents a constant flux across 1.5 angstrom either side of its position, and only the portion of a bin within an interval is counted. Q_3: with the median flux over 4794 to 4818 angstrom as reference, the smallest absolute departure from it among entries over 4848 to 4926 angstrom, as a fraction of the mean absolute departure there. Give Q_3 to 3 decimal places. 0.022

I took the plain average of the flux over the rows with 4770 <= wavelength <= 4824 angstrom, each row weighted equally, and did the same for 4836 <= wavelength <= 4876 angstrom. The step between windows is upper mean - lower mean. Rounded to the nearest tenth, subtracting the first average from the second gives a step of -0.8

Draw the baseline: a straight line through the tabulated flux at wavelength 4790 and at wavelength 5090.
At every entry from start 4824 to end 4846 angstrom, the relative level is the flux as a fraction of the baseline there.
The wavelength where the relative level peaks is 4844 angstrom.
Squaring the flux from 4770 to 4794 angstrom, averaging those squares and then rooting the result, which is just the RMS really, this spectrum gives 2.67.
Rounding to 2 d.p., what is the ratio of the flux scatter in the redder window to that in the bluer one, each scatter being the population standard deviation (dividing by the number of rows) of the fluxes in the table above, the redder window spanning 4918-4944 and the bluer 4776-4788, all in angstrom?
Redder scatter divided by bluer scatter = 0.51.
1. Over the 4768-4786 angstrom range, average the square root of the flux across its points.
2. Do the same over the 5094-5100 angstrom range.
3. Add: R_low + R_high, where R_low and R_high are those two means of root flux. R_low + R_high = 3.21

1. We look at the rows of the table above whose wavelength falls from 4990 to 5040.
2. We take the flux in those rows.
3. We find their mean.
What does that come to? 2.46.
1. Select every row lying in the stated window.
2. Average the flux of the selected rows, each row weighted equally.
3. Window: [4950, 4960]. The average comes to 2.5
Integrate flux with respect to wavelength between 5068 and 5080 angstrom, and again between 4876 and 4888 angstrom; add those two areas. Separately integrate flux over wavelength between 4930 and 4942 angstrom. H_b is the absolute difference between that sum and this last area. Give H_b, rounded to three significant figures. 28.1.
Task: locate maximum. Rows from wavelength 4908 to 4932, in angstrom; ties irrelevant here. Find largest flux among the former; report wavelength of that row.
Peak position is 4925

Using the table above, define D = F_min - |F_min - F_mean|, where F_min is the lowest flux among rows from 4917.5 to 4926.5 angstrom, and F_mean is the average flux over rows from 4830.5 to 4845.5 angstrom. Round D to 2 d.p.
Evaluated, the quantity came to 2.55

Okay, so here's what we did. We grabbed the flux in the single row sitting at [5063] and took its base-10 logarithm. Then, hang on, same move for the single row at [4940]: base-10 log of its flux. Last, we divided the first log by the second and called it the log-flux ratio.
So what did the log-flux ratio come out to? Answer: 0.88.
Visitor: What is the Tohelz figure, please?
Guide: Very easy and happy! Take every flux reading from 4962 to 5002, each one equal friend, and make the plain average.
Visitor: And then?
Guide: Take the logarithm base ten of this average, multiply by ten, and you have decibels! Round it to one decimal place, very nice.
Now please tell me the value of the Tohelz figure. 2.9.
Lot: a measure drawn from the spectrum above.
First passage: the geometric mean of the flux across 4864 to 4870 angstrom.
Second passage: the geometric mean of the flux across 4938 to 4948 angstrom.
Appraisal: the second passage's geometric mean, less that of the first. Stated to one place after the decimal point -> 2.2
